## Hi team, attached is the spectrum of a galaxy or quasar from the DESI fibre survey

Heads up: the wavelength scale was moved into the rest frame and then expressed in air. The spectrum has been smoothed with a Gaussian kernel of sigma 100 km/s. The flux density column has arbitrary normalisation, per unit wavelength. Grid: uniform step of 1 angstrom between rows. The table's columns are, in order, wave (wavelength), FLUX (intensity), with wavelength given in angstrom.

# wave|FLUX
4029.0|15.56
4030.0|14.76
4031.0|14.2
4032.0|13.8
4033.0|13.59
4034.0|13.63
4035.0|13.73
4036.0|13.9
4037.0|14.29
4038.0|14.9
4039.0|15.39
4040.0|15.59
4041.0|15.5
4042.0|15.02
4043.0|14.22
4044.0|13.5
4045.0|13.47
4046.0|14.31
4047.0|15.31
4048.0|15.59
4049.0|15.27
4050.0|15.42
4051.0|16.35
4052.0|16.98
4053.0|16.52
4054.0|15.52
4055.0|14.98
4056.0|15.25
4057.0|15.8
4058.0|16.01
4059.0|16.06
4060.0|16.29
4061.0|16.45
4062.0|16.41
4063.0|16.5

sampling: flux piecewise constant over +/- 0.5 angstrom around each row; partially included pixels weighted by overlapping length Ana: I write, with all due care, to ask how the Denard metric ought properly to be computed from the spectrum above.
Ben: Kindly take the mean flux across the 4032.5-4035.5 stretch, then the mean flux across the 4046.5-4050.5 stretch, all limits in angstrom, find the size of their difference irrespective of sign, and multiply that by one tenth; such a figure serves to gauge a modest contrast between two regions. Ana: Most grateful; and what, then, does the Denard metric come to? 0.17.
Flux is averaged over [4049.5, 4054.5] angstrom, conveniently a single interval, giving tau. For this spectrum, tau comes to 16.2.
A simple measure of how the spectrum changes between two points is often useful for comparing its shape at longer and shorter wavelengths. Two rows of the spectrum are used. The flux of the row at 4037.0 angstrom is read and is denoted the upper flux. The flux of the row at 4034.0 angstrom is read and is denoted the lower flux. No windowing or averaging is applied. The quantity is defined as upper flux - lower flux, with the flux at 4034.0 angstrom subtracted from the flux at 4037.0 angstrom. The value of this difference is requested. 0.66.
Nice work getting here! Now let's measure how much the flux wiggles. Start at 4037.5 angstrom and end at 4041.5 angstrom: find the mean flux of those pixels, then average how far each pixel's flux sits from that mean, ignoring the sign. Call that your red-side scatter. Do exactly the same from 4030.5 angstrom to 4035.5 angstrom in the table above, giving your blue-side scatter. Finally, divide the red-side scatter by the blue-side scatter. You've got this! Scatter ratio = 1.3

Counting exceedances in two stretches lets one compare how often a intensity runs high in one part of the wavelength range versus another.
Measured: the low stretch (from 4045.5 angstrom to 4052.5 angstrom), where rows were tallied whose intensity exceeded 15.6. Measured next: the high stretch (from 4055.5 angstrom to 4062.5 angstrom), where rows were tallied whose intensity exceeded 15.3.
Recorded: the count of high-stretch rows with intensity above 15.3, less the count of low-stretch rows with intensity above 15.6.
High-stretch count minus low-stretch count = 4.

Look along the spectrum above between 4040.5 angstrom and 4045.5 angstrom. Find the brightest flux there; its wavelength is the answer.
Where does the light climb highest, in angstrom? 4041.0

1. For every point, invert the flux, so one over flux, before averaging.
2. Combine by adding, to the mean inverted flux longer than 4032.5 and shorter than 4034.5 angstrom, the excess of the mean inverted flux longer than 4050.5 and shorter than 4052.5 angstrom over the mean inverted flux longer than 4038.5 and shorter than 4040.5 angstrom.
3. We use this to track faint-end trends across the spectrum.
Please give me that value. 0.0689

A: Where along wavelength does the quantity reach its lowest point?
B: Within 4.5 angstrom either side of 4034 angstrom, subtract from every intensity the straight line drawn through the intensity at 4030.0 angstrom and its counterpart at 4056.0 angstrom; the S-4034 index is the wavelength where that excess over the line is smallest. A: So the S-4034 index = 4033.0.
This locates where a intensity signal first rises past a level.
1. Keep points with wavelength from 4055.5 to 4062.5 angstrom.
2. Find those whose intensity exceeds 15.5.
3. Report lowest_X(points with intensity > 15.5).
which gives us 4057.0 angstrom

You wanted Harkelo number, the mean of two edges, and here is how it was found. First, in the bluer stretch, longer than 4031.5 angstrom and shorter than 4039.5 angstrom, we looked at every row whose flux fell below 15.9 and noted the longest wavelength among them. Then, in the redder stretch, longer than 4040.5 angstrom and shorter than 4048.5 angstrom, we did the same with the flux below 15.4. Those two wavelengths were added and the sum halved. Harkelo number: 4043.0 angstrom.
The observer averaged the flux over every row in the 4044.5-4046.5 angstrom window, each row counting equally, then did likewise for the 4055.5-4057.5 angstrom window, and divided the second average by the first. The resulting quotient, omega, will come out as 1.12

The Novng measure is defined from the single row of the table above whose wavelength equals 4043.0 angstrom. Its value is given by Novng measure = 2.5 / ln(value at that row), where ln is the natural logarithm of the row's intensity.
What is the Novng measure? 0.94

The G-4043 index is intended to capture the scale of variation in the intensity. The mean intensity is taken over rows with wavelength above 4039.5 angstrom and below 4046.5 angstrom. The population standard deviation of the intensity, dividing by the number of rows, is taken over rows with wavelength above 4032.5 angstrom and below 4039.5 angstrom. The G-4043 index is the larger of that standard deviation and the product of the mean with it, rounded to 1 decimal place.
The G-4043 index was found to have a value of 9.4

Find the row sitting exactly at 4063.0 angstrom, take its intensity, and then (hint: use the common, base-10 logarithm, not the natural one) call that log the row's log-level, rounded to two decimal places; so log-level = 1.22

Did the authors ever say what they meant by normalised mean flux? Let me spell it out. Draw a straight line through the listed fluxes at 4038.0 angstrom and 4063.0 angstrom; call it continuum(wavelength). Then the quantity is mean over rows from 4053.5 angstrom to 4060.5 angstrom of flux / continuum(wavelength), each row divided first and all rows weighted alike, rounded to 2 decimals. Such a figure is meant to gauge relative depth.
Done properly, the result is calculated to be 0.97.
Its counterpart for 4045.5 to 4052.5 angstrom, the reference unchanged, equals 1.00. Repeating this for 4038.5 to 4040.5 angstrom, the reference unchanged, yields 1.03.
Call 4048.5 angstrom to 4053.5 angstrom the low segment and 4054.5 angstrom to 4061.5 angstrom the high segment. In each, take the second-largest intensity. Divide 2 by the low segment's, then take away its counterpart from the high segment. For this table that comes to -16.2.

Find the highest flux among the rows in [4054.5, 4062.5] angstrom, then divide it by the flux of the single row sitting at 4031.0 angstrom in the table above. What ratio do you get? 1.16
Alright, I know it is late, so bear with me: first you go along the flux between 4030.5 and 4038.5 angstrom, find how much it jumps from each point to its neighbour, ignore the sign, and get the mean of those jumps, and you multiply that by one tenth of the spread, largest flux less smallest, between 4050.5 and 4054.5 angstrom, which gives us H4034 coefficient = 0.040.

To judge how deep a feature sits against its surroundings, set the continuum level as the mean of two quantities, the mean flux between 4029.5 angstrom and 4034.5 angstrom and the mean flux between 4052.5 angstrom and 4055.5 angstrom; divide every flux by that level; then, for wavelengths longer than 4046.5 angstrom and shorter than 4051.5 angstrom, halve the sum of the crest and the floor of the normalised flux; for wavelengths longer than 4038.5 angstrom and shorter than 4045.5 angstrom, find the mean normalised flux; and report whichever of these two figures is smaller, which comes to 0.989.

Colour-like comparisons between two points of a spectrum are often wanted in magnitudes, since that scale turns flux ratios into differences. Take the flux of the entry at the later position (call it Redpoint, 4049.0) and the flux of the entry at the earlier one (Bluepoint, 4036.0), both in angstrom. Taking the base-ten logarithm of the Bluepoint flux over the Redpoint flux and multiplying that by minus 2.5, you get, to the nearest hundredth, 0.10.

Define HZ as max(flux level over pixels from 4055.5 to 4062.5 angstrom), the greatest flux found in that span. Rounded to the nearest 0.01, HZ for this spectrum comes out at 16.45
